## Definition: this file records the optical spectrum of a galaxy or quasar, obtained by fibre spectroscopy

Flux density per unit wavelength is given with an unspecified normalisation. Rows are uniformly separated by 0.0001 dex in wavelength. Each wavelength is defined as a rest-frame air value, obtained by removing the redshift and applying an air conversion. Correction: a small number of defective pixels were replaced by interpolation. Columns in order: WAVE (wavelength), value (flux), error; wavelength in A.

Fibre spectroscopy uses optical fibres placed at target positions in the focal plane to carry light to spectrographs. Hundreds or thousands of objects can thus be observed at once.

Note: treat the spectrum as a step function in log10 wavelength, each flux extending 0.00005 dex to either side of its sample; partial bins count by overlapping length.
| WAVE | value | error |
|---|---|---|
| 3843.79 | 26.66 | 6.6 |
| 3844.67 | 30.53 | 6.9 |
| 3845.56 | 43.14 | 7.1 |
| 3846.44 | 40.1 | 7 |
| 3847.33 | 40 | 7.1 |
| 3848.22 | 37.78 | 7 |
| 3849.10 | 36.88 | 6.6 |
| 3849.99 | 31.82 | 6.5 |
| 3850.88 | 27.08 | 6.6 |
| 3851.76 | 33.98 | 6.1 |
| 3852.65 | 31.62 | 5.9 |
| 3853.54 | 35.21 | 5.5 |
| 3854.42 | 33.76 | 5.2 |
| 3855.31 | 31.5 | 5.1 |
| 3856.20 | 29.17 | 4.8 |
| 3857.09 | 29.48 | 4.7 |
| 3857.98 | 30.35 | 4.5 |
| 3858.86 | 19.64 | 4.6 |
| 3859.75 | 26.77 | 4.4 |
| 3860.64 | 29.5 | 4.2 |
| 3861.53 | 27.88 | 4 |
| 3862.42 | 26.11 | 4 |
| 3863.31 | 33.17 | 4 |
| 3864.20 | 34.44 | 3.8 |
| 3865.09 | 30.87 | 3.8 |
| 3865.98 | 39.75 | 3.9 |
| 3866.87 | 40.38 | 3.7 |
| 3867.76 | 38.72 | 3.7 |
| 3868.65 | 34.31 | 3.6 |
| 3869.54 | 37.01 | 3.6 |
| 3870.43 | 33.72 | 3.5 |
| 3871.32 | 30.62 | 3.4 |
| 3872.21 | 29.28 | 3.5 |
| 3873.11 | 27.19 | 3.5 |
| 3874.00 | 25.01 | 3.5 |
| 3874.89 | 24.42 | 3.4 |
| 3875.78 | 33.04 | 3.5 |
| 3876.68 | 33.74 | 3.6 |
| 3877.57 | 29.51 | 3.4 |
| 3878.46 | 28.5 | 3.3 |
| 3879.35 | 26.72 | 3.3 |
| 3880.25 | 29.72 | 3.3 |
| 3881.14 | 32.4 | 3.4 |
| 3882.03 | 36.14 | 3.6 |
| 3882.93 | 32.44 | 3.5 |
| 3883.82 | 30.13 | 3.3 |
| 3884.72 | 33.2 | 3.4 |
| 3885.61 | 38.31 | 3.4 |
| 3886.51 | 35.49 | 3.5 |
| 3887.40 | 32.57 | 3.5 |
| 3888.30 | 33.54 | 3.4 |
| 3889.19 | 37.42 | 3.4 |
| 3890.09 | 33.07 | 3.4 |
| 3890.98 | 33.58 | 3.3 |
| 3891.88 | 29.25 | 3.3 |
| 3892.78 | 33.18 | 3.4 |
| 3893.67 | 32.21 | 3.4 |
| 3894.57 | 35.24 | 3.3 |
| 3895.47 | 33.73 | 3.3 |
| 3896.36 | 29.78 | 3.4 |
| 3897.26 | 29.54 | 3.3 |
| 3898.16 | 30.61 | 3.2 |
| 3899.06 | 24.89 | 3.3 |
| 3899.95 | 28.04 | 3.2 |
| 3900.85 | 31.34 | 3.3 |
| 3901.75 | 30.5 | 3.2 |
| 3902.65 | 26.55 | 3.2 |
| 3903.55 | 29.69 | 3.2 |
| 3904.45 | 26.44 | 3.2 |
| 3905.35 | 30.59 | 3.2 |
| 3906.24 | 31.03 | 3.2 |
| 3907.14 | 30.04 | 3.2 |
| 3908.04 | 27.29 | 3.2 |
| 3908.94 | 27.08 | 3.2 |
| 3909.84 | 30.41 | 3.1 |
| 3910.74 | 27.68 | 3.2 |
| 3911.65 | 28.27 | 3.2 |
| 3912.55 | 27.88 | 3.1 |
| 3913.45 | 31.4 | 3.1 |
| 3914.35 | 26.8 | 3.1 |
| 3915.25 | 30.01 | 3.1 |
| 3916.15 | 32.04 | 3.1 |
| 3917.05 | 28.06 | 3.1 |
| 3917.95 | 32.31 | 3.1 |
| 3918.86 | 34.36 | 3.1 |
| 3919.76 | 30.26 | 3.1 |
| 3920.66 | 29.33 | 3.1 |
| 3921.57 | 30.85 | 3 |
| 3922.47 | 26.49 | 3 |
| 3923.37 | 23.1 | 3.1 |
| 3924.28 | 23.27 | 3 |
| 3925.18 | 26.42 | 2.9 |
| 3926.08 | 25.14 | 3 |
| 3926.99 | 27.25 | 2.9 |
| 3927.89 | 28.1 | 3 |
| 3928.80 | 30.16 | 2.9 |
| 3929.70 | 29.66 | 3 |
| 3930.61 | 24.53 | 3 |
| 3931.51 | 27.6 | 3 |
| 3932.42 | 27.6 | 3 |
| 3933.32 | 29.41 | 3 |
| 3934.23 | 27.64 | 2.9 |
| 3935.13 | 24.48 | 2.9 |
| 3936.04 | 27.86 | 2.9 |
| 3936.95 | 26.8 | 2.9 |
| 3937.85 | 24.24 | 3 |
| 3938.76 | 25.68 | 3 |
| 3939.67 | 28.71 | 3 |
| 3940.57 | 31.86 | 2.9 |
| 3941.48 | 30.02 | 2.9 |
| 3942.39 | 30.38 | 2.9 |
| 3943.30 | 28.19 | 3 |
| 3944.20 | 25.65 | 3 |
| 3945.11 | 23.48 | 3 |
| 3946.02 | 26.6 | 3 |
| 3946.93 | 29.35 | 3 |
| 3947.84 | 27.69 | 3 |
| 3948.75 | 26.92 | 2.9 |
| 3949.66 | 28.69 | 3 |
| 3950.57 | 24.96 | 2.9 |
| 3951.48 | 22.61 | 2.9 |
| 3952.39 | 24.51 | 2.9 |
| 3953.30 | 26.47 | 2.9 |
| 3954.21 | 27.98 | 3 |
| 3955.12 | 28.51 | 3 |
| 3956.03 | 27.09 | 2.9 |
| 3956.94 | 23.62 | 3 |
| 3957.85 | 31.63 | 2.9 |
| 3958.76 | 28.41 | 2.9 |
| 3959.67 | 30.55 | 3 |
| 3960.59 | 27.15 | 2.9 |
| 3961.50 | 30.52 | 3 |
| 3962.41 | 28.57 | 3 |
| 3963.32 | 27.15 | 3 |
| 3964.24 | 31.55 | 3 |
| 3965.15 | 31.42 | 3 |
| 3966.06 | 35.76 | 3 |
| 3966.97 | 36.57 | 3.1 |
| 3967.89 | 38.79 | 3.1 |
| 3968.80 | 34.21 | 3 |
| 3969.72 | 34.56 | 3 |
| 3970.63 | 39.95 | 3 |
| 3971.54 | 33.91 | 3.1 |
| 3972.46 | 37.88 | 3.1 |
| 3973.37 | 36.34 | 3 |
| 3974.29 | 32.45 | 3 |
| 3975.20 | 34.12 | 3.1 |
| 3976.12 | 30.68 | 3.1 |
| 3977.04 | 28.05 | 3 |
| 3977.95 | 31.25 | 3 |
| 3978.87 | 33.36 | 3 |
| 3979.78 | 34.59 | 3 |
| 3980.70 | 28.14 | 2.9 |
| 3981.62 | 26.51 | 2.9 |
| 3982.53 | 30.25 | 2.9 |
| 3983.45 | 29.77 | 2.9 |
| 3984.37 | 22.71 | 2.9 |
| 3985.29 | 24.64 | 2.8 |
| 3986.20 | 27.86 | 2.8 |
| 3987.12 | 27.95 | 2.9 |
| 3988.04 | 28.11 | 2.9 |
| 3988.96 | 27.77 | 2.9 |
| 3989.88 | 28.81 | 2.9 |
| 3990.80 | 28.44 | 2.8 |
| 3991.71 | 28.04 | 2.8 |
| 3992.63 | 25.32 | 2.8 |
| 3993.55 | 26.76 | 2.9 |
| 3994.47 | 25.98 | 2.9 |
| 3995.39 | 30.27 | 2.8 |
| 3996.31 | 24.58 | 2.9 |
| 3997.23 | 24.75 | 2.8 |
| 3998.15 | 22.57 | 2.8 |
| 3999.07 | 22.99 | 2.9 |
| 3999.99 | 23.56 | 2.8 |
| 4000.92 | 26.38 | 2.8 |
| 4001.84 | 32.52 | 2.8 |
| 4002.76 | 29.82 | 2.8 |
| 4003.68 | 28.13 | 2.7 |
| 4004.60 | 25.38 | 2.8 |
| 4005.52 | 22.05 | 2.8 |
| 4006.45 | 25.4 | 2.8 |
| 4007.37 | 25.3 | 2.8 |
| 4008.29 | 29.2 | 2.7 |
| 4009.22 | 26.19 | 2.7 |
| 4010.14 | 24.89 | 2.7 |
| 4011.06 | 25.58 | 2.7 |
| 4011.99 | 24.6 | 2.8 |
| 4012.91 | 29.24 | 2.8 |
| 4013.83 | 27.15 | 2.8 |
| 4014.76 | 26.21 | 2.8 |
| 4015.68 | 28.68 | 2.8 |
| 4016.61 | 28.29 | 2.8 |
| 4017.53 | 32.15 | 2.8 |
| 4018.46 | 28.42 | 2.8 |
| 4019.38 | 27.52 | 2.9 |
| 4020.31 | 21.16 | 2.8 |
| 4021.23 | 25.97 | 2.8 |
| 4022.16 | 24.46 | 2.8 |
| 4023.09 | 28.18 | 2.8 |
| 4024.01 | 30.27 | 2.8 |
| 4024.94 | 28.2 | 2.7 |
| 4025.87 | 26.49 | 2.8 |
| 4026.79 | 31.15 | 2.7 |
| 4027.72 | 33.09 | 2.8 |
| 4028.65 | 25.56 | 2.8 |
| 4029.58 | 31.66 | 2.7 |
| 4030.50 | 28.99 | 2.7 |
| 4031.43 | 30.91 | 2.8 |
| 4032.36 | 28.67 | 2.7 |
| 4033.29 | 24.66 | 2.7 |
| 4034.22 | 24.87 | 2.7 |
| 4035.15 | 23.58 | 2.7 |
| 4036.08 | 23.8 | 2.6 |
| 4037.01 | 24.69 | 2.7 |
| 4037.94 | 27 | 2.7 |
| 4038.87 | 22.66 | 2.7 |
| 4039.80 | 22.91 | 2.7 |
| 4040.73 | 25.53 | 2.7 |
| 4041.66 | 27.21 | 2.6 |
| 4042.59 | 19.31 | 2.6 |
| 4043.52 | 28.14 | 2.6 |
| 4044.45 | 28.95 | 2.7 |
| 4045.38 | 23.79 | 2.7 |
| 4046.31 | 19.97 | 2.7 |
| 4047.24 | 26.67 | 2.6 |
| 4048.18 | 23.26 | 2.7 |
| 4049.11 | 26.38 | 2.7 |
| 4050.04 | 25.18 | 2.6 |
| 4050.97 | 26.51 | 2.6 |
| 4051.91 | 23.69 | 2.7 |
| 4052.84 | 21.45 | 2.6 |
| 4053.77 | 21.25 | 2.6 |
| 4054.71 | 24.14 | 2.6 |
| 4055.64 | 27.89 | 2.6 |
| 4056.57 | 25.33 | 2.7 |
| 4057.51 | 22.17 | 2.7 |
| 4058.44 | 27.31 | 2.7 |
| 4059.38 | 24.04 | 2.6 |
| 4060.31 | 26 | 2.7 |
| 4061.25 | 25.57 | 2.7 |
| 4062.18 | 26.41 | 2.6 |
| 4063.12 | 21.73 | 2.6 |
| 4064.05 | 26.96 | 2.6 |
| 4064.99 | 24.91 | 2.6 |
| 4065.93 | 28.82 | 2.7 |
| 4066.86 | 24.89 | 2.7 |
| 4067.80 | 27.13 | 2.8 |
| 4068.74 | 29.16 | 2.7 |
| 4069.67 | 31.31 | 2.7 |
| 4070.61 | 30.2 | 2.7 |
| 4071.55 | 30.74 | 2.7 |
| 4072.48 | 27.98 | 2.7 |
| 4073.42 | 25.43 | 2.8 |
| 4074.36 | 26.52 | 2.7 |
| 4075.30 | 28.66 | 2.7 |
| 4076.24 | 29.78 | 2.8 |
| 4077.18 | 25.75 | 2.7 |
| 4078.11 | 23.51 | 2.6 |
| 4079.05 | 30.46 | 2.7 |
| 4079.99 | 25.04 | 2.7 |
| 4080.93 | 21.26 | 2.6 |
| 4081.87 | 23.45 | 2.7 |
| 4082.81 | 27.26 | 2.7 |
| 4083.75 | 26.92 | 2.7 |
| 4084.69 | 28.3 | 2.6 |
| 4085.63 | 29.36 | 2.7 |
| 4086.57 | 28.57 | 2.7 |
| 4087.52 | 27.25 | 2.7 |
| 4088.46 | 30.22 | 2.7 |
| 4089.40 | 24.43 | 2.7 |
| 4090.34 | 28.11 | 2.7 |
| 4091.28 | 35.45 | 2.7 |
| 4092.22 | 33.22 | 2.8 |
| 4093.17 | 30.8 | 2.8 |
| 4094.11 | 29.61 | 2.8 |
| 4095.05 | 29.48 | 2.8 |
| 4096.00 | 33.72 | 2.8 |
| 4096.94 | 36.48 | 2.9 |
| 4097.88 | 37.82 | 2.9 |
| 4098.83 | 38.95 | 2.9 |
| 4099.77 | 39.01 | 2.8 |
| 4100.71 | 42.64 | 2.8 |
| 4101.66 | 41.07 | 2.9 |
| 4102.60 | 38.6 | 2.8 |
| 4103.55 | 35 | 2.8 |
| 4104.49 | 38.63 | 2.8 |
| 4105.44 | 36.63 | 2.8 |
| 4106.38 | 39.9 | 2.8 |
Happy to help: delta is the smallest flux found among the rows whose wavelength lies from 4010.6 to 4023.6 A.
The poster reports 21.16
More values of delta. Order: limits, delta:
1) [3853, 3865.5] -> 19.64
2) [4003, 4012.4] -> 22.05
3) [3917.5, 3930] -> 23.1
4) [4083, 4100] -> 24.43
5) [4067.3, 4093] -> 21.26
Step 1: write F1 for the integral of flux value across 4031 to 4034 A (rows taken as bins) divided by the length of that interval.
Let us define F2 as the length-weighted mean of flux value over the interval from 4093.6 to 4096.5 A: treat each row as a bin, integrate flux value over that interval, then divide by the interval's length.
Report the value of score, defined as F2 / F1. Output 1.12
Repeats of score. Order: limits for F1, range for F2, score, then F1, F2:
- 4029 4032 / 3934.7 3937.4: 0.87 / 30.3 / 26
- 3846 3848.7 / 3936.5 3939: 0.65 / 39.3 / 26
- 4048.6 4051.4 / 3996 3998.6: 0.92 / 26.0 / 24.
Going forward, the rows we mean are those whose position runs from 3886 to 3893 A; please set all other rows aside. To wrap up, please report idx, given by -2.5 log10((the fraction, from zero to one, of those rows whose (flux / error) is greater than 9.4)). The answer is 0.3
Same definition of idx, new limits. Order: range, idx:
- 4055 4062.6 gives 0.5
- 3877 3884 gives 1.5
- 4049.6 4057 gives 1.1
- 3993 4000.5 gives 2.3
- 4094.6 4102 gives 0.0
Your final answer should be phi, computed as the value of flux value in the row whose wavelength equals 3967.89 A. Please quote 38.79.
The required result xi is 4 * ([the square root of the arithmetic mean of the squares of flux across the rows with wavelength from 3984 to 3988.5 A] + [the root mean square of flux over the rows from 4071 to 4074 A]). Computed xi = 218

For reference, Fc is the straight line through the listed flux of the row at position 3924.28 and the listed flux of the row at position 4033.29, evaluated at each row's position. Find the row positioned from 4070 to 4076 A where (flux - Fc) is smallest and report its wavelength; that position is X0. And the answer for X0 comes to 4073.42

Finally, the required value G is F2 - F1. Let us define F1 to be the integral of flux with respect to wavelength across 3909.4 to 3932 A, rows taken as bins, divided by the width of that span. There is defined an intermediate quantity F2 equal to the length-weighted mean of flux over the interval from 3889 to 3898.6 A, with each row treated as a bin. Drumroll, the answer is 4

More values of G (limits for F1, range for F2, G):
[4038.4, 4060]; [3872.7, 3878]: 4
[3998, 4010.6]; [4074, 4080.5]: 1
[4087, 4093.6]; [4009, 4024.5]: -3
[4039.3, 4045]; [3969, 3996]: 5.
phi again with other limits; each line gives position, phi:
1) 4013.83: 27.15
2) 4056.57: 25.33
